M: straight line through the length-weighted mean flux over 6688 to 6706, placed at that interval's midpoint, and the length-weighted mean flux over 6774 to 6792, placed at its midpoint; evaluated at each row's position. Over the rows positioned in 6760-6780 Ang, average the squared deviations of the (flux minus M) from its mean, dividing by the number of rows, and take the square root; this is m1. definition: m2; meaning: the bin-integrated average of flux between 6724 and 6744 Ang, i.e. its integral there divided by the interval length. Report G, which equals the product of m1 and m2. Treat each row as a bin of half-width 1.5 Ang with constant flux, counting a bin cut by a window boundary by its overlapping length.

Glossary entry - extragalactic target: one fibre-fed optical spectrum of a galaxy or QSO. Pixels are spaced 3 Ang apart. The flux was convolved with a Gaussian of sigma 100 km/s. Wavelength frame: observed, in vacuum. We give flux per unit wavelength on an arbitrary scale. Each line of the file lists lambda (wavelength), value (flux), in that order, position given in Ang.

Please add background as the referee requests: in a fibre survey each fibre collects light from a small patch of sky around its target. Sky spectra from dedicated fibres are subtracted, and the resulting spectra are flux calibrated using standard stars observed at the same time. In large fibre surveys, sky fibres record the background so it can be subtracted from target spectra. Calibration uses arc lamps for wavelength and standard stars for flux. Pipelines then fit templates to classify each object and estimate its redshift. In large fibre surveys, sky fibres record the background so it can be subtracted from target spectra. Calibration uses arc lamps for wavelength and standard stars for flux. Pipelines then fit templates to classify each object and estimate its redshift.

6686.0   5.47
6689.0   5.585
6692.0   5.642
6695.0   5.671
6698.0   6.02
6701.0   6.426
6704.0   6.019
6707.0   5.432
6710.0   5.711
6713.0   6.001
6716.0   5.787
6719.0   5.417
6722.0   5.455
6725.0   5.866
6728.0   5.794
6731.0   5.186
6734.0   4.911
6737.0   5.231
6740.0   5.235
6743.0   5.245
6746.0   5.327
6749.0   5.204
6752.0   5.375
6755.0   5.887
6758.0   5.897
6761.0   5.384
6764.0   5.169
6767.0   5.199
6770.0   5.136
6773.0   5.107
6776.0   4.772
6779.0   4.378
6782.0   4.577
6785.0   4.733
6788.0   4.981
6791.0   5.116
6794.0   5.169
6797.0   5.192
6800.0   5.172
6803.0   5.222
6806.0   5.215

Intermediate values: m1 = 0.244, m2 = 5.3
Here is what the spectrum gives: 1.3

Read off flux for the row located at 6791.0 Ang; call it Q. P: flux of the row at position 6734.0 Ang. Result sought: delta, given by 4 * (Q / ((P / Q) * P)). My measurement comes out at 4.3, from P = 4.911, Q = 5.116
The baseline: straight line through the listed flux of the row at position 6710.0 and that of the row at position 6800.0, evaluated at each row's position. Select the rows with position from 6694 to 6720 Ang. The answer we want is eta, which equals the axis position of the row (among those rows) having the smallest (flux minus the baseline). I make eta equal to 6707.0 Ang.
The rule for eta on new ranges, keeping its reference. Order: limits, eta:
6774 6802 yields 6779.0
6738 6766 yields 6740.0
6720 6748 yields 6734.0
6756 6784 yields 6779.0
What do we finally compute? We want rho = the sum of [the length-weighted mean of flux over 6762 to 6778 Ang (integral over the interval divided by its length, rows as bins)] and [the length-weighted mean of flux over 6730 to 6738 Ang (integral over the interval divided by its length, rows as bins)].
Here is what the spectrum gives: 10.2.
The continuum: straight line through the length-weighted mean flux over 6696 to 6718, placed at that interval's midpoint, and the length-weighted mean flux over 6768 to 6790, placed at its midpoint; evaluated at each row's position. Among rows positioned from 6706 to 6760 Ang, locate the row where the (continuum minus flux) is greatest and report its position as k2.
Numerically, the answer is 6734.0 Ang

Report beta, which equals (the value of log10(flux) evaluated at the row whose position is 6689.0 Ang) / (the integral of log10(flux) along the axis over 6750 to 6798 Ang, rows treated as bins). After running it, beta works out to 0.022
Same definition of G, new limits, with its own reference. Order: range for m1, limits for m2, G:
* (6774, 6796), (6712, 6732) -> 1.9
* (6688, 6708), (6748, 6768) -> 1.9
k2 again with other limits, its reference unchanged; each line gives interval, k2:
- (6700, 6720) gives 6707.0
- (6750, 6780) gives 6779.0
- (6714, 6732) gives 6731.0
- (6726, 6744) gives 6734.0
